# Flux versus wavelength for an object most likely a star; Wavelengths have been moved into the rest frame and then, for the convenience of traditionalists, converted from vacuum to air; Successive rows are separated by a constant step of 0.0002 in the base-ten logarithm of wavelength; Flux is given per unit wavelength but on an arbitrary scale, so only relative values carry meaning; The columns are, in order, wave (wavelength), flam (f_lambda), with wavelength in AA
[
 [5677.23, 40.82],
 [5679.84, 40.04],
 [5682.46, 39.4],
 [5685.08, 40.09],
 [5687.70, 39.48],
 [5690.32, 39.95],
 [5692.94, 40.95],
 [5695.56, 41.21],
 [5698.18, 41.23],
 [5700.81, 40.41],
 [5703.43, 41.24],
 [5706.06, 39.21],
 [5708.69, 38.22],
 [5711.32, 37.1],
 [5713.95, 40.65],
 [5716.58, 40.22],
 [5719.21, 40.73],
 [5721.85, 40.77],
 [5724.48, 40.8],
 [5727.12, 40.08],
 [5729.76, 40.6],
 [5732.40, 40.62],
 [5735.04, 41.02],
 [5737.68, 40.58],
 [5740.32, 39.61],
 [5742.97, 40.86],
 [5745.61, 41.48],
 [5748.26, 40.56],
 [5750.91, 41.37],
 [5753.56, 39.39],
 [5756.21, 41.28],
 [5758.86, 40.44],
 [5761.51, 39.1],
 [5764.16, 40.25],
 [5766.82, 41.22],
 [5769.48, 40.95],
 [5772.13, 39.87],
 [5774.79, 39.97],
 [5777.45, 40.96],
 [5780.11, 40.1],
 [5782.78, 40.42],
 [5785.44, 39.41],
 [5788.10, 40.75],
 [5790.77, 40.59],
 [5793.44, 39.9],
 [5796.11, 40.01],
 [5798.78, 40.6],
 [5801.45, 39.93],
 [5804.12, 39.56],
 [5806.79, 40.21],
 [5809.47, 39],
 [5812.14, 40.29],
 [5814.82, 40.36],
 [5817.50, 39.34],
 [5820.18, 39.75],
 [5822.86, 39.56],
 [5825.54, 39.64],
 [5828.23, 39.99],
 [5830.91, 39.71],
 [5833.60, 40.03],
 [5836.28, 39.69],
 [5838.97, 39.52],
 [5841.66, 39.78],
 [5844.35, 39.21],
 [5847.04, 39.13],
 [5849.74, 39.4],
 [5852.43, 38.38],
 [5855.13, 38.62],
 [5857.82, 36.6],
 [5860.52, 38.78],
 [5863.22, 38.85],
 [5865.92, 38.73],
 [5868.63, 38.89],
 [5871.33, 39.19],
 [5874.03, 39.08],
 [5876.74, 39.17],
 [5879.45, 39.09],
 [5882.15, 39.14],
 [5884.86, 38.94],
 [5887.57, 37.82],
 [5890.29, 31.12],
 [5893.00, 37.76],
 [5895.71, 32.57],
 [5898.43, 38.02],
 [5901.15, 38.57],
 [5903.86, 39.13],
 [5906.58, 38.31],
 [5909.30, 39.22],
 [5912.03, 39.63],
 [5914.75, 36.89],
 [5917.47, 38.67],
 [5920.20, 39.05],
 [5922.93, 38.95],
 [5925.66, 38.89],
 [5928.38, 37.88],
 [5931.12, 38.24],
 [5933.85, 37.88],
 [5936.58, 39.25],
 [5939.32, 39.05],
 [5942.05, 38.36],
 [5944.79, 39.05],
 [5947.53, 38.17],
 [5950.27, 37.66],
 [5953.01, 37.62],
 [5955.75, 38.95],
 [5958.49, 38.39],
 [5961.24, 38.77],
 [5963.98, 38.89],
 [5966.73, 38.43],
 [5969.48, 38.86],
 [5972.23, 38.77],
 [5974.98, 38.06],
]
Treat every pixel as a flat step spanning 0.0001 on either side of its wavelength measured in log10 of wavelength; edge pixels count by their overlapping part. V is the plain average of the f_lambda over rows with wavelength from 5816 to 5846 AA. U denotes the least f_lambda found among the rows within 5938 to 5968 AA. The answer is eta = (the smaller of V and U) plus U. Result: 75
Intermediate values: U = 37.62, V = 39.7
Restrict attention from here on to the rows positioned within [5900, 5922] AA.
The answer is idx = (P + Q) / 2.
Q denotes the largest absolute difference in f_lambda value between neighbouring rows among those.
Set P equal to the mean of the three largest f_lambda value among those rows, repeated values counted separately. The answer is 21.0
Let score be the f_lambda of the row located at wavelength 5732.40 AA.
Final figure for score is 40.62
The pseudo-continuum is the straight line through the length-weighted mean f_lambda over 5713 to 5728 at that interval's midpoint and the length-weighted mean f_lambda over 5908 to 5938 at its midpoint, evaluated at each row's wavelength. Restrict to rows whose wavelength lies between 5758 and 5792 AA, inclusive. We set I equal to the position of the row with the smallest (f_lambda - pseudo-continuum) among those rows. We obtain 5761.51 AA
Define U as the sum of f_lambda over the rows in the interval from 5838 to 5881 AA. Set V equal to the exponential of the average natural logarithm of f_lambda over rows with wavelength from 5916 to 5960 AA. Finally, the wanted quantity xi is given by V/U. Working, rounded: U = 622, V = 38.5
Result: 0.0619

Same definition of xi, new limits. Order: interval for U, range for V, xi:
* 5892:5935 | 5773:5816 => 0.0658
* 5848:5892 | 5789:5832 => 0.0652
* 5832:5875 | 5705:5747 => 0.0643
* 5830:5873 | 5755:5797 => 0.0646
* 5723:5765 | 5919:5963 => 0.0594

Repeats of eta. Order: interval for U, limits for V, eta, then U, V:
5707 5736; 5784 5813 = 74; 37.1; 40.0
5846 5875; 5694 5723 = 73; 36.6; 40.1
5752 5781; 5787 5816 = 78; 39.1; 40.1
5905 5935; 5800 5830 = 74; 36.89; 39.8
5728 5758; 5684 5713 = 79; 39.39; 39.9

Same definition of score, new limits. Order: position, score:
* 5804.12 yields 39.56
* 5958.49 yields 38.39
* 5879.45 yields 39.09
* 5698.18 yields 41.23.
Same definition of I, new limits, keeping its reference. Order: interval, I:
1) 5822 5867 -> 5857.82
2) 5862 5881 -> 5865.92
